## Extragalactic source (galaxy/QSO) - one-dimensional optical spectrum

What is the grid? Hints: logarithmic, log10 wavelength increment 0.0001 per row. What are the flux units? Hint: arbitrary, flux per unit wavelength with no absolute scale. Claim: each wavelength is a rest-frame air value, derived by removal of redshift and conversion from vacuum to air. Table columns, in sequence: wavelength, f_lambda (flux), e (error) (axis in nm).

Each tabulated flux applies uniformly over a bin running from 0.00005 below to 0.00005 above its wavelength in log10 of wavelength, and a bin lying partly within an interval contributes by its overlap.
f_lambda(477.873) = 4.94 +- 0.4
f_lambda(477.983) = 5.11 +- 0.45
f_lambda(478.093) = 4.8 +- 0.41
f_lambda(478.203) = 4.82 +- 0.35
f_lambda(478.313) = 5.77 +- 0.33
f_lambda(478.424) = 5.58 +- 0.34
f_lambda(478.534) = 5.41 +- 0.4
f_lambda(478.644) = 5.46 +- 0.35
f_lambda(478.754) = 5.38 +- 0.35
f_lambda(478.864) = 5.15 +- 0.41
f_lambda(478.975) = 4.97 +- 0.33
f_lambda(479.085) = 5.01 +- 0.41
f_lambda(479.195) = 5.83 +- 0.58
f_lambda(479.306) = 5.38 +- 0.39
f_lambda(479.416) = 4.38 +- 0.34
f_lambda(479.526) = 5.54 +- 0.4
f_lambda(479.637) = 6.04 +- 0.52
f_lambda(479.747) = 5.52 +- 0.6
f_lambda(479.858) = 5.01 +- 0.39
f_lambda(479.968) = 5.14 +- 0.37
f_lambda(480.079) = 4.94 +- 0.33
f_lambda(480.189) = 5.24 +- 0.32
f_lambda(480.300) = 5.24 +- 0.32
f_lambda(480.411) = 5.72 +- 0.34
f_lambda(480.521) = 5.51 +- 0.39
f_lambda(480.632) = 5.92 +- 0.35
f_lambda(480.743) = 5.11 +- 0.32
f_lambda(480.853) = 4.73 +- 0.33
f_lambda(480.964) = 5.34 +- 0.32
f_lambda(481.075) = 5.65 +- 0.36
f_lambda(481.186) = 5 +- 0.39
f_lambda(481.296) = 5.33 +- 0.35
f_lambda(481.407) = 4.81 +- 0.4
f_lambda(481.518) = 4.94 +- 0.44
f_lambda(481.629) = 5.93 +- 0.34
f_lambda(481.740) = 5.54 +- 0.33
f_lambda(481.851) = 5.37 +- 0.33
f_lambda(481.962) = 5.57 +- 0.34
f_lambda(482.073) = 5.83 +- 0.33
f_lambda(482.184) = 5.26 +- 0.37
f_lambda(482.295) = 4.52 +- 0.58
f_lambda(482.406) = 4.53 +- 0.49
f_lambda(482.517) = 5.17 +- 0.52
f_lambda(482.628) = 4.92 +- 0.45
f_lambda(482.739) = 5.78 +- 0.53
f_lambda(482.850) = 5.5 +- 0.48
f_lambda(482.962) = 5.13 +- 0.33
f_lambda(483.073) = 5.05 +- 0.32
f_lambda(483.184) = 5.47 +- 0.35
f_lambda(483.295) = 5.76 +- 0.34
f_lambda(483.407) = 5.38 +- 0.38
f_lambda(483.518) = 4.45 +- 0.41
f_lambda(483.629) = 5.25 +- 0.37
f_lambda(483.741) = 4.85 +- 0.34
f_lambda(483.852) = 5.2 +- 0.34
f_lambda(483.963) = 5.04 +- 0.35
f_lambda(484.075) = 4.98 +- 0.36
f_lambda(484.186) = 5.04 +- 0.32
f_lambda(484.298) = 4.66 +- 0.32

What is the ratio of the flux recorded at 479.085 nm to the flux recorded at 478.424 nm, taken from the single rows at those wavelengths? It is 0.90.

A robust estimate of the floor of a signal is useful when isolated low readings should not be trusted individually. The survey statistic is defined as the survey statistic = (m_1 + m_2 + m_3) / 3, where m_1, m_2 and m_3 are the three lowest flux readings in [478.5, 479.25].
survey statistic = 5.04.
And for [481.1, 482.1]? 4.92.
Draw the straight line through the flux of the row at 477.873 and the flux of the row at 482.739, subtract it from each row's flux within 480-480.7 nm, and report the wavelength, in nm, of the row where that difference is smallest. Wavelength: 480.079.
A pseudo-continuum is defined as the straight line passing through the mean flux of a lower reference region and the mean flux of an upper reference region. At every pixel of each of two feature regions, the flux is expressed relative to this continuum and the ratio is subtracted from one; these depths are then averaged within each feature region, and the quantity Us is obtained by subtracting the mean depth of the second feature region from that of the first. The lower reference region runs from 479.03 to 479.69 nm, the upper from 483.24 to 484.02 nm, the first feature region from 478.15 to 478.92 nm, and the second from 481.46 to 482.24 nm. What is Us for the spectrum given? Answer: 0.06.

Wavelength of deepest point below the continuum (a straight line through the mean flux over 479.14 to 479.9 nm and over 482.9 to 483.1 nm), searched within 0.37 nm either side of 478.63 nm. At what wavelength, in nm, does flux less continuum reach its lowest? 478.975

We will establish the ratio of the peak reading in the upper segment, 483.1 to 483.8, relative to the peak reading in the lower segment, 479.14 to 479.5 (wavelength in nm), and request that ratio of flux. 0.988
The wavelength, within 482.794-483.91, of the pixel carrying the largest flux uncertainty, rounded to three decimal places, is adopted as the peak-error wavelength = 482.850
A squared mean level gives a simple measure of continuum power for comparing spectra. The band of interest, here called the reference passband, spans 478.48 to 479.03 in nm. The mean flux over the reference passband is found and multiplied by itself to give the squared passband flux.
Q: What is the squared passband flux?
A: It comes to 27.8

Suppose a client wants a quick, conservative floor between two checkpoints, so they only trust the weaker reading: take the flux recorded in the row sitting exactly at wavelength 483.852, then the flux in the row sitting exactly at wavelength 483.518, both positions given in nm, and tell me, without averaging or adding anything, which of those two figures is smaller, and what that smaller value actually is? 4.45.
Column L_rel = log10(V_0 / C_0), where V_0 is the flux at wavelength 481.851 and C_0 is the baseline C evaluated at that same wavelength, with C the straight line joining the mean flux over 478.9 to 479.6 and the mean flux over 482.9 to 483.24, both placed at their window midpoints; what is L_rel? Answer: 0.01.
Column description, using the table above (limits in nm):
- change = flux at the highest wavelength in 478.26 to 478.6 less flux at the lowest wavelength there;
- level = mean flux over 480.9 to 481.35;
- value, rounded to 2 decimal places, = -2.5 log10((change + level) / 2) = -0.99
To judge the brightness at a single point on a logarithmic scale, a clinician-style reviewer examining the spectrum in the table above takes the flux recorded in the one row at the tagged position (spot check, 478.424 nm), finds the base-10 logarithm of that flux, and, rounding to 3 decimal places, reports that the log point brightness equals 0.747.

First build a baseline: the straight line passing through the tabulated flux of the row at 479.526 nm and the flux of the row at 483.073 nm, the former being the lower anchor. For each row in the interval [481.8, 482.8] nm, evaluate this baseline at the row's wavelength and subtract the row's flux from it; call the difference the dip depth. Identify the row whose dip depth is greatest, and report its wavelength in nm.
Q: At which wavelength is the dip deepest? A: 482.295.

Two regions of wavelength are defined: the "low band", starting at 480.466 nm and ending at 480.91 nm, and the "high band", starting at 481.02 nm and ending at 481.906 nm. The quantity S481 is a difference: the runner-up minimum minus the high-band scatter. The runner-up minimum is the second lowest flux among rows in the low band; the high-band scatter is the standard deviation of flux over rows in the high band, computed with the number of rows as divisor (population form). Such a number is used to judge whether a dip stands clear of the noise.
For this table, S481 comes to 4.75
